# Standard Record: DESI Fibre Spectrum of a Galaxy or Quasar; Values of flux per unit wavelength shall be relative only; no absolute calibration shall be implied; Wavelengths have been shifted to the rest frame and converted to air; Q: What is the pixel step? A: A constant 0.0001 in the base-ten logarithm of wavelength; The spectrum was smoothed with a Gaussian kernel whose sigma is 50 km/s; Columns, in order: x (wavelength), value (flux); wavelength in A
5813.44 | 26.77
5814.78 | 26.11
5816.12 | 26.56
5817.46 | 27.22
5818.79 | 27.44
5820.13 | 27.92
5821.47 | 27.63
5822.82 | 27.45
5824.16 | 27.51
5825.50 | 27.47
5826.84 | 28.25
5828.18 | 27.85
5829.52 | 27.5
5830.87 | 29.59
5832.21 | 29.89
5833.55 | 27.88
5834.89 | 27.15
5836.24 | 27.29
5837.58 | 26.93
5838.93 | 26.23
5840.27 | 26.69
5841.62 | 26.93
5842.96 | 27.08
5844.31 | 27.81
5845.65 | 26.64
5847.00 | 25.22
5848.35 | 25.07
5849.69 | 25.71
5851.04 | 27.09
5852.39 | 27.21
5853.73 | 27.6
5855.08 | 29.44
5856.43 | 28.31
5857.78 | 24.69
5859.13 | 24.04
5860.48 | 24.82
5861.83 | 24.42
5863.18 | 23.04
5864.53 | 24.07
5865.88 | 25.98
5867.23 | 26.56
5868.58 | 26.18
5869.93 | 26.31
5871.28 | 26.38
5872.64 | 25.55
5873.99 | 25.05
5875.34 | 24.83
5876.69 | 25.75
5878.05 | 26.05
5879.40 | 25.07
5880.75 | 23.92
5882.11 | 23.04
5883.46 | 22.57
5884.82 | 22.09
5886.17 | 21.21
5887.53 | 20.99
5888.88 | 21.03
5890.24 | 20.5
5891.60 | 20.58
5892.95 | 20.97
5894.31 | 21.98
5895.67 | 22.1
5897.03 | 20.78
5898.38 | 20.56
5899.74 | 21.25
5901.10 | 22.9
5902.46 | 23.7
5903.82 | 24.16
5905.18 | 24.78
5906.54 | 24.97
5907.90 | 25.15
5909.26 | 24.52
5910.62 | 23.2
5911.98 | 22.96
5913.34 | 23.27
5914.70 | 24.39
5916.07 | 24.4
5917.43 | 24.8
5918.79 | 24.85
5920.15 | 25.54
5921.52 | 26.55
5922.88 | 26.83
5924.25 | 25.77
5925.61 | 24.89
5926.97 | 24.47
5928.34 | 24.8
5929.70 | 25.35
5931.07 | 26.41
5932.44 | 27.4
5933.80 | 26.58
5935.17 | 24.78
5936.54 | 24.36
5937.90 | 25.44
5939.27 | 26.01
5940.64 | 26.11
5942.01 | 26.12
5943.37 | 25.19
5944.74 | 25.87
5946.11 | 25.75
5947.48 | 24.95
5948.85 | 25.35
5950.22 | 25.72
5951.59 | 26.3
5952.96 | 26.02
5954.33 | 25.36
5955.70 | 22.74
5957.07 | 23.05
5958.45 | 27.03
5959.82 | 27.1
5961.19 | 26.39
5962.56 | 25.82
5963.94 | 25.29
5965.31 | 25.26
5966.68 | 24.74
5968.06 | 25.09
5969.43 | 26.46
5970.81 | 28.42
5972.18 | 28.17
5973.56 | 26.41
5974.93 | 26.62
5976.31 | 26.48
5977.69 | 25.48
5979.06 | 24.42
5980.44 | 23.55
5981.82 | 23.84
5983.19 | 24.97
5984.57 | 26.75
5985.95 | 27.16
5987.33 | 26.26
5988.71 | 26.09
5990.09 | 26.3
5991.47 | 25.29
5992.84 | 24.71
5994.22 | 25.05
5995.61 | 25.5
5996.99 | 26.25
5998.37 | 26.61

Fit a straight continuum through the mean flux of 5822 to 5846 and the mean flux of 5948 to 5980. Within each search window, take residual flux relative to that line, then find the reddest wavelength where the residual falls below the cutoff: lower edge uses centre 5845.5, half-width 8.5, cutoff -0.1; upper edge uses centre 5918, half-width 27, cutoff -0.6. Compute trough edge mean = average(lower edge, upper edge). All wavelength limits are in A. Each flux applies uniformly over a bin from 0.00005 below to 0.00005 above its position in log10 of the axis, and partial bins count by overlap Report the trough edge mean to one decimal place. 5897.9 A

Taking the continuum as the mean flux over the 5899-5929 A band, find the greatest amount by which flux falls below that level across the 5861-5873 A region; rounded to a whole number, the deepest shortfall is 1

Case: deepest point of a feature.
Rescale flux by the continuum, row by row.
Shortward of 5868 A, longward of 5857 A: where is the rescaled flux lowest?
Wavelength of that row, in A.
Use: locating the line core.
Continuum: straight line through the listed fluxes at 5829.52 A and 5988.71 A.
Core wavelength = 5863.18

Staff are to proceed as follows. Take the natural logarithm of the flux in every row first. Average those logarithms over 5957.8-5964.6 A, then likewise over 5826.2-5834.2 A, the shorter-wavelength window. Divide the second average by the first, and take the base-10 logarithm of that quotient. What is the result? 0.010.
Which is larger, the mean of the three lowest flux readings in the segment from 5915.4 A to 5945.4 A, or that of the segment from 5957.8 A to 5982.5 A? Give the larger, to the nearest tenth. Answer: 24.4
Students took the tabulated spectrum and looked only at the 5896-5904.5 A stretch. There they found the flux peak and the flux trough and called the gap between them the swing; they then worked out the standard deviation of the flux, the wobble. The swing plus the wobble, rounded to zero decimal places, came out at 5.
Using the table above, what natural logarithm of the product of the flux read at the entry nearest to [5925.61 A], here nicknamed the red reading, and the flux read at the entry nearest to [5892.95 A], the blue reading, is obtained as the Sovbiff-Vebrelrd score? 6.26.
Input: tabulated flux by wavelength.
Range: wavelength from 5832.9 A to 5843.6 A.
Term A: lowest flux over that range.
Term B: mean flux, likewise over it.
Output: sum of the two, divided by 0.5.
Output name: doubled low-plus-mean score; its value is 107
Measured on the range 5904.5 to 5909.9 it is 99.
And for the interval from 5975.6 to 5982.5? 97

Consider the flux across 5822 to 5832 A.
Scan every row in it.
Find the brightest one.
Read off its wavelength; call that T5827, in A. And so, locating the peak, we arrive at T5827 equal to 5830.87 A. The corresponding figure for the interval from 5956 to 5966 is 5959.82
